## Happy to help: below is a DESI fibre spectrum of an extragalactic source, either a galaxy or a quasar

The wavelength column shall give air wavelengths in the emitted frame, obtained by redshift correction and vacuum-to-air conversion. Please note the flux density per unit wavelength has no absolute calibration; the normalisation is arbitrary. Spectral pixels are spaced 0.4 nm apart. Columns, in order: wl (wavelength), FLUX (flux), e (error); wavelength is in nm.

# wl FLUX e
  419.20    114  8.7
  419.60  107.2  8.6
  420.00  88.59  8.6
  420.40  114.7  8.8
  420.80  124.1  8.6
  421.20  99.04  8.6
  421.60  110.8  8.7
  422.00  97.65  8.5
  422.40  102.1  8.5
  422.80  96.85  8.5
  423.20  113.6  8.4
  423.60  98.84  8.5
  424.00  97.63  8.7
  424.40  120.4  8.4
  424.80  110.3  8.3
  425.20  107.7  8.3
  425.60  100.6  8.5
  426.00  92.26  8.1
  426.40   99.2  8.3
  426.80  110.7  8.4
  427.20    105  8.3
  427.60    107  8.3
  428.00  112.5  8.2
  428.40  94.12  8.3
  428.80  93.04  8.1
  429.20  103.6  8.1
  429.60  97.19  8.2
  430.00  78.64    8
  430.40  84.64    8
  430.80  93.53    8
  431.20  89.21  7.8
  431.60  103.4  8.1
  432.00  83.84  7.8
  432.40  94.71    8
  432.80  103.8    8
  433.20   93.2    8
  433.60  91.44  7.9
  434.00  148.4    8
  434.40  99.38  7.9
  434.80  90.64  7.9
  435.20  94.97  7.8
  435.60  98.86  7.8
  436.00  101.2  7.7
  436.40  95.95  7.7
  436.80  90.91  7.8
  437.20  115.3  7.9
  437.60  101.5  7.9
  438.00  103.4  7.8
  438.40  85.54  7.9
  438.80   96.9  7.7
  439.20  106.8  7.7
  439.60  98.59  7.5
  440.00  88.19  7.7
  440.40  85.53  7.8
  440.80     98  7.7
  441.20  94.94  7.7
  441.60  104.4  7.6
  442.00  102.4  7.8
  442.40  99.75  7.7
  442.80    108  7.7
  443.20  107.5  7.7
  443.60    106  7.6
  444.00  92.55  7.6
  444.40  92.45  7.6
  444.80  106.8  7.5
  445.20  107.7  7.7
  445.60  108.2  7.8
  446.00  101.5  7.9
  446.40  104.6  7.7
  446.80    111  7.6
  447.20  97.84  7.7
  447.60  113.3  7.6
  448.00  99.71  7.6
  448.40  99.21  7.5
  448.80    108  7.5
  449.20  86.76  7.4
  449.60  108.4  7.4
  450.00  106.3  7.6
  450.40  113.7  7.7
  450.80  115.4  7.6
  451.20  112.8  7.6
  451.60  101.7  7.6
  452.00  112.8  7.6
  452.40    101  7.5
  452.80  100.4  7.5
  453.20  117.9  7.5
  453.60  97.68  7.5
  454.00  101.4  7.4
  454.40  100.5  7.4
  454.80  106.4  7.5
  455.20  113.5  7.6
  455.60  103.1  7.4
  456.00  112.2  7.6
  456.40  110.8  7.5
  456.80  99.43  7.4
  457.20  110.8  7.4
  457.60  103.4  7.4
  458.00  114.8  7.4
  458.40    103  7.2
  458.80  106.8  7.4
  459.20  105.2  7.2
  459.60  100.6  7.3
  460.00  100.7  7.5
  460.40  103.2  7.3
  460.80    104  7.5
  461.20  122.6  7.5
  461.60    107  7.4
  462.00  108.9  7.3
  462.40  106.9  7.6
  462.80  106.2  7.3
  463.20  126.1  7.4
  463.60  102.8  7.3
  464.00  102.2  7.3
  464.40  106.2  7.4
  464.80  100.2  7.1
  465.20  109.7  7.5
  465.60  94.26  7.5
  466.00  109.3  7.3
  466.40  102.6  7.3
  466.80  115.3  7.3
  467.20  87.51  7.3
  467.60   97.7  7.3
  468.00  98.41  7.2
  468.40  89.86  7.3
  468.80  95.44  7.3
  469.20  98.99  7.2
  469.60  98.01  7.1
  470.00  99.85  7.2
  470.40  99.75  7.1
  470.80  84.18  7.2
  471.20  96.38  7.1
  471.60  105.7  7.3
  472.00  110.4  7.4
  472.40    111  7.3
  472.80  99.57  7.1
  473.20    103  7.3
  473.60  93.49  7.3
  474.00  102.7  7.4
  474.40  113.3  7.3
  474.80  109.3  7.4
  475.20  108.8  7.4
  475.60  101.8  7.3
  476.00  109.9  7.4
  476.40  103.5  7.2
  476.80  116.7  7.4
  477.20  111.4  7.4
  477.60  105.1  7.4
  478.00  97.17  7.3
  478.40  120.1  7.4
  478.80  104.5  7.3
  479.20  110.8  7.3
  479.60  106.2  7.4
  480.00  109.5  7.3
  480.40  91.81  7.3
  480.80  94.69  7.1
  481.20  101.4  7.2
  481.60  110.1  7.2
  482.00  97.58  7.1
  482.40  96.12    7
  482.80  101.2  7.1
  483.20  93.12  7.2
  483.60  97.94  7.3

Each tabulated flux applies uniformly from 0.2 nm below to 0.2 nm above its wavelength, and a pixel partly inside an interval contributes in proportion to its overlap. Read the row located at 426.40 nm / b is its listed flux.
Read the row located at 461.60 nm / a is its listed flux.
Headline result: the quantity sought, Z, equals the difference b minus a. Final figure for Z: -8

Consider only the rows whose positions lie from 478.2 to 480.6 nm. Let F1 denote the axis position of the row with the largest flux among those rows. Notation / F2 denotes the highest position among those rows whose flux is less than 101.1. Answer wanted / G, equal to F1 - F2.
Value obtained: -2.00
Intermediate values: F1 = 478.40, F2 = 480.40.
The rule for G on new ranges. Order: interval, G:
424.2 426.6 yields -2.00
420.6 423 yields -2.00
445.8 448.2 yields -0.40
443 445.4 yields 0.80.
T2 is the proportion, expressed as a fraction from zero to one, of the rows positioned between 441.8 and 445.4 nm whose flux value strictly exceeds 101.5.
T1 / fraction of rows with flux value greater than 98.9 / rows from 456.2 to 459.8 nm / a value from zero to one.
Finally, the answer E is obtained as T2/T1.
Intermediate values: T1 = 1.00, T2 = 0.67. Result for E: 0.67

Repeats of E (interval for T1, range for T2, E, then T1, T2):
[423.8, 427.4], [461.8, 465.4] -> 1.14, 0.78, 0.89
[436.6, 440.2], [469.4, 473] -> 0.75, 0.44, 0.33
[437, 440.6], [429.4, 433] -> 0.50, 0.44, 0.22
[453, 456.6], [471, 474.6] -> 0.75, 0.89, 0.67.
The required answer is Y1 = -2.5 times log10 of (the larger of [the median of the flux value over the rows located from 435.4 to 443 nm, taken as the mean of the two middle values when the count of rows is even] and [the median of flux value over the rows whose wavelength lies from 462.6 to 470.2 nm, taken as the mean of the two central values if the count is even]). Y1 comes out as -5.00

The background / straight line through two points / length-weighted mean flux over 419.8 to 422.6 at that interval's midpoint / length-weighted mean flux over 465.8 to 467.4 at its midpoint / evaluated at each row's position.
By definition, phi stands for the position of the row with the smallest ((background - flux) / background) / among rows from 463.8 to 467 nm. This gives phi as 466.80 nm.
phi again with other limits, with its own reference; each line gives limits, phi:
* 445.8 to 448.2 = 447.60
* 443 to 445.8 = 445.60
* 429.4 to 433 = 432.80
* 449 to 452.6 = 450.80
